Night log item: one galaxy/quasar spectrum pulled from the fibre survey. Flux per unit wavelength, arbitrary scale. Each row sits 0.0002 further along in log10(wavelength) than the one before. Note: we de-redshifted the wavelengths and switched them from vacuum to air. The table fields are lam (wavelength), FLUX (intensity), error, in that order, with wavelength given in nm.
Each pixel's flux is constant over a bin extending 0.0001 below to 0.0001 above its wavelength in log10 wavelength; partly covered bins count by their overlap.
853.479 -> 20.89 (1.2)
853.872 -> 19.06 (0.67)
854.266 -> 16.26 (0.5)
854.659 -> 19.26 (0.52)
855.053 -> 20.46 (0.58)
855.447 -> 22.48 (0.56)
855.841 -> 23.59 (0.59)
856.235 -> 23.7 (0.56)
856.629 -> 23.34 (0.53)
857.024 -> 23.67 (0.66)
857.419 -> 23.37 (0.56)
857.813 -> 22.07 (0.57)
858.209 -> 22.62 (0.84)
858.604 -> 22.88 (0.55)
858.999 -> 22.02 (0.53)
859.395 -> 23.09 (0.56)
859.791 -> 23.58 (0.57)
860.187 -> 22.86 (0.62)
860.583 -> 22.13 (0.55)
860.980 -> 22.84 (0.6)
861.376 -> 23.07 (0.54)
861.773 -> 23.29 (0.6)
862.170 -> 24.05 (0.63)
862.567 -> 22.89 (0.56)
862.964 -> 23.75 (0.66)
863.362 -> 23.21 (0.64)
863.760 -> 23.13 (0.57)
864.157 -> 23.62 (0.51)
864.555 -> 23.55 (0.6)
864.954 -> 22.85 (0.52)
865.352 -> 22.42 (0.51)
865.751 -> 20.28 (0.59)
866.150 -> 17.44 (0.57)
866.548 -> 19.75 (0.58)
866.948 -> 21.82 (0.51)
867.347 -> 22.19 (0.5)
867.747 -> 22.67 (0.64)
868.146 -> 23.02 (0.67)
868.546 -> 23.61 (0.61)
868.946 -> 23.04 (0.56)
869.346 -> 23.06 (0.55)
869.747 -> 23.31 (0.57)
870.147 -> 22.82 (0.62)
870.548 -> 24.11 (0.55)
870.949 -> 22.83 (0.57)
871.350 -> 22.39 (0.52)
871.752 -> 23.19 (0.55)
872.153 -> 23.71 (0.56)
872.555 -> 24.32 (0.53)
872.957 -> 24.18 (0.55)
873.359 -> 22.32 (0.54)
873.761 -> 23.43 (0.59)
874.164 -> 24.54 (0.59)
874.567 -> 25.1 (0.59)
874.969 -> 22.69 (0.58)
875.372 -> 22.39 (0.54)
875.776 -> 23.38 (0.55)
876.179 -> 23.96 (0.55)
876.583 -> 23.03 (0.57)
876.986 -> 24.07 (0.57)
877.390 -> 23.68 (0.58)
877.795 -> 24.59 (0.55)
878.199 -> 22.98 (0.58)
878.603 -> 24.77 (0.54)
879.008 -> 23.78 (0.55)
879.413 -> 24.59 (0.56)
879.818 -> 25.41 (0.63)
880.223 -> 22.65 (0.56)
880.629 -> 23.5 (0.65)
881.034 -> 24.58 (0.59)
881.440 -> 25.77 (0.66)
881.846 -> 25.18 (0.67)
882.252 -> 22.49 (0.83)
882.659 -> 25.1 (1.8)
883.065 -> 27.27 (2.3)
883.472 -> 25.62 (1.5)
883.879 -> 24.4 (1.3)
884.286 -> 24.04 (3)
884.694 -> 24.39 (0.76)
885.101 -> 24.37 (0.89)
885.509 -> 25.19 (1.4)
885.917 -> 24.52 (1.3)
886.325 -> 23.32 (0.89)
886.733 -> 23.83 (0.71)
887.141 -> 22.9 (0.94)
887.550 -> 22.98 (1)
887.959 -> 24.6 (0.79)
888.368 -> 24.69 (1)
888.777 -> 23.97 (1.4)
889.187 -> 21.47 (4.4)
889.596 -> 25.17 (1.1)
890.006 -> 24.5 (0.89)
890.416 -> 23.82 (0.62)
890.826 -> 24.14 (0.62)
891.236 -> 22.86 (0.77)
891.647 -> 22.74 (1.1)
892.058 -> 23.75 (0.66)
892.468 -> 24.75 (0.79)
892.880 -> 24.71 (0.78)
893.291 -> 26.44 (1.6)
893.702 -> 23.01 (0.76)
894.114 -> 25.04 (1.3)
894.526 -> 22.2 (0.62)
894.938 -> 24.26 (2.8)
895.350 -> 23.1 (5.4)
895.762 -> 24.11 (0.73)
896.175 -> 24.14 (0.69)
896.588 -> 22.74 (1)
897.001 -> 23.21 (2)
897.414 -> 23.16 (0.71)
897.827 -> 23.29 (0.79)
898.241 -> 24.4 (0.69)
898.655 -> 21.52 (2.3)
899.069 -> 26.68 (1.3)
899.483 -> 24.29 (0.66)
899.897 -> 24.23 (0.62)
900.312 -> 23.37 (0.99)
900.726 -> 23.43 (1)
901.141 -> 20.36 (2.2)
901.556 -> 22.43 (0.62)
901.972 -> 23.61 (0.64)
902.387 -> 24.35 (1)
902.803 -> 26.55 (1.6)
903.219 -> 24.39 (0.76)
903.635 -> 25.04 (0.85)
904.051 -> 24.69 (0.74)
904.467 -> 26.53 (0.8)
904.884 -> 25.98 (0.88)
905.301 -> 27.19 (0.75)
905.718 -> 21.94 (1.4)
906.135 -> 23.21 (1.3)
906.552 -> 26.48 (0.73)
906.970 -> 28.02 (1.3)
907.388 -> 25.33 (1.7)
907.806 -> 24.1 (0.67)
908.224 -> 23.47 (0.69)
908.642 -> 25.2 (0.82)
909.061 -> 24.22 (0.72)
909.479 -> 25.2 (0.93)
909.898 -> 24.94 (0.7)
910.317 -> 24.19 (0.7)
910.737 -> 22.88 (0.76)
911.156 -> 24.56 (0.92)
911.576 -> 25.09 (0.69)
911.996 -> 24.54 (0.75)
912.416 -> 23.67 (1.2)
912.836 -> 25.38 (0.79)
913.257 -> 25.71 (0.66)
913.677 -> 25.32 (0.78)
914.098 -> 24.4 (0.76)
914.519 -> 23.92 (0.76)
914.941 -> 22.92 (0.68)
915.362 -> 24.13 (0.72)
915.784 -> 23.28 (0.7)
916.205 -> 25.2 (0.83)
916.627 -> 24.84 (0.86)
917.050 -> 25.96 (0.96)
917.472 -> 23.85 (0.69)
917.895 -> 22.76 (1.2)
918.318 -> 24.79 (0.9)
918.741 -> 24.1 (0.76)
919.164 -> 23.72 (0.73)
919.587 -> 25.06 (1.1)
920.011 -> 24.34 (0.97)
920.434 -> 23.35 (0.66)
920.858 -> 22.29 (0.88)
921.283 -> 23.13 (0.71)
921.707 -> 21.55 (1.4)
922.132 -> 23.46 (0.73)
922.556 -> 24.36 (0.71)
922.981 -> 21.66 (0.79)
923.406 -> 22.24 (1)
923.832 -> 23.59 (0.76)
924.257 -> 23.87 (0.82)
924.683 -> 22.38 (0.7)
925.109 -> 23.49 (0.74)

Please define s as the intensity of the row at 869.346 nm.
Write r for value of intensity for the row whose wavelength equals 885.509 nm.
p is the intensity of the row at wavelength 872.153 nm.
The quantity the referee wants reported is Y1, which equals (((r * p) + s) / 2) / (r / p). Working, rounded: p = 23.71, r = 25.19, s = 23.06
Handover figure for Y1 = 292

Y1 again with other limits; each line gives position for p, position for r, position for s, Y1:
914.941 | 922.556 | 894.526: 273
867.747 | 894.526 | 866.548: 267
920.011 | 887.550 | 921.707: 308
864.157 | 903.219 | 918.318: 291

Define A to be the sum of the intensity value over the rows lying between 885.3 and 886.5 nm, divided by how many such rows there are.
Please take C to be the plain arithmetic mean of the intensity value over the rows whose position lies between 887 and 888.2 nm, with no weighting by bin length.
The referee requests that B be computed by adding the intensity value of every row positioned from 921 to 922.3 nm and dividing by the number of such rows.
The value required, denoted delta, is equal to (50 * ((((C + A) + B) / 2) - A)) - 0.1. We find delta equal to 546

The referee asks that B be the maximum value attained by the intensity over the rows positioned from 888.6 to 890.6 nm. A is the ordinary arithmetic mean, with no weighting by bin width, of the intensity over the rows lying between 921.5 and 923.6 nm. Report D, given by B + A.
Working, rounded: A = 22.7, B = 25.17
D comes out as 47.8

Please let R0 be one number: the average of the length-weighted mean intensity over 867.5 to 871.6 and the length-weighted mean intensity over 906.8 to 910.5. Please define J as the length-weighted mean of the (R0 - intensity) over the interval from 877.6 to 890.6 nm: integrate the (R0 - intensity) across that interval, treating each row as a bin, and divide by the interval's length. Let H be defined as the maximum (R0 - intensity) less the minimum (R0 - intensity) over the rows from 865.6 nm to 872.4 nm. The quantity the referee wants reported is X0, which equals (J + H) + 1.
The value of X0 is 7.4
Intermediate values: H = 7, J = -0.3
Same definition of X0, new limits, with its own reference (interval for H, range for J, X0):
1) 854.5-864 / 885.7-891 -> 6.0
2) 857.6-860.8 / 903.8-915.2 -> 1.8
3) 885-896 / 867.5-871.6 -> 6.9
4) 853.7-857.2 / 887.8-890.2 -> 8.4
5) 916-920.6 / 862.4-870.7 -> 5.7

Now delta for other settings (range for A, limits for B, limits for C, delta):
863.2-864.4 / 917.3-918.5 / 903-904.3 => 630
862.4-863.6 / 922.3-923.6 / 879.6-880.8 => 583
